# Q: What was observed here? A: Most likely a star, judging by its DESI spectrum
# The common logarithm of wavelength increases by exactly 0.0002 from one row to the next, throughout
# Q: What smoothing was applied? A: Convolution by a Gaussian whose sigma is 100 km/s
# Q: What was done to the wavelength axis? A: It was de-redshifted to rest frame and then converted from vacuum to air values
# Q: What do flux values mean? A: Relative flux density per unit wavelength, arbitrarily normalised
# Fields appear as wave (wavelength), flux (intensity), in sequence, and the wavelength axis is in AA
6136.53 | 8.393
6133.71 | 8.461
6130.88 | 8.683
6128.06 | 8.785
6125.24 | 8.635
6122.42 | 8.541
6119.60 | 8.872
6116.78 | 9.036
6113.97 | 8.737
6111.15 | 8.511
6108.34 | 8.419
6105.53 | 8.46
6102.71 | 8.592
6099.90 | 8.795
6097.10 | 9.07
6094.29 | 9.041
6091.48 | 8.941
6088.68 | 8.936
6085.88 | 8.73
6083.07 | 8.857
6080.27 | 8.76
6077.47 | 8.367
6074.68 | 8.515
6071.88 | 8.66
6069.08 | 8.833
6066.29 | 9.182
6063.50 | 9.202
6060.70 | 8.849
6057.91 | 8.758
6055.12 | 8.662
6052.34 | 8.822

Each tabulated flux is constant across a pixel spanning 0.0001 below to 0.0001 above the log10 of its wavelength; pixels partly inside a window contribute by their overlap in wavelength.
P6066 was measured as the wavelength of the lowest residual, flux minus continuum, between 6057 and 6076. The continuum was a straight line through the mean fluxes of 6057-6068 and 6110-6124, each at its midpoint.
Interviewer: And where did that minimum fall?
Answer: 6074.68 AA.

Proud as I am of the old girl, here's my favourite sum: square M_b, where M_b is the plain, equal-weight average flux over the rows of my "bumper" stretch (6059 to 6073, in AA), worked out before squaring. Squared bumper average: 80.0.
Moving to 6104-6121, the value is 75.2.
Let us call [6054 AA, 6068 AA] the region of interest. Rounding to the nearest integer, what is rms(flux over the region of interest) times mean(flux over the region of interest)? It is 80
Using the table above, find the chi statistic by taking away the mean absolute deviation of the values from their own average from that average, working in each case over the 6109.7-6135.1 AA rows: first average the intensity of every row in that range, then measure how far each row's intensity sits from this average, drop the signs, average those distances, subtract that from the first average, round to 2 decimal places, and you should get 8.55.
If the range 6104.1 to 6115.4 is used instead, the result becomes 8.43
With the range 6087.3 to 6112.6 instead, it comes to 8.52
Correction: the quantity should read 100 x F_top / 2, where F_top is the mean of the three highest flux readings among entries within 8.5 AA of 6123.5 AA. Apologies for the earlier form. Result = 444.9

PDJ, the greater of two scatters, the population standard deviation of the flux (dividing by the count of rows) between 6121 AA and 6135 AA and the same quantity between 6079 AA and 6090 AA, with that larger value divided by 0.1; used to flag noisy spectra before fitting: 1.1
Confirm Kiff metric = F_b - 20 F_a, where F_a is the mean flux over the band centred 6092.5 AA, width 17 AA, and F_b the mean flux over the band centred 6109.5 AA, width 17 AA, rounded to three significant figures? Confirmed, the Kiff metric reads -170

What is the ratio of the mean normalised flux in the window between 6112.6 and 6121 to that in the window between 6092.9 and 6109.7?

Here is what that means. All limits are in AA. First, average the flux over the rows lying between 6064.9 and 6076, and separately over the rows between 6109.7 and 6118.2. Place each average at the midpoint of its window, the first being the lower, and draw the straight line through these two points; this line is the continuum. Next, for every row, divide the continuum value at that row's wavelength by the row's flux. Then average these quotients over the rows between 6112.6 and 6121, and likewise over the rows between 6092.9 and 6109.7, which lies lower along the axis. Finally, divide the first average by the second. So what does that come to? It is 0.981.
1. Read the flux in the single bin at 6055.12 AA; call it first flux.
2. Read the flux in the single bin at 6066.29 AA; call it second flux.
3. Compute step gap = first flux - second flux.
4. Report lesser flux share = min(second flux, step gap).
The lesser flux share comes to -0.5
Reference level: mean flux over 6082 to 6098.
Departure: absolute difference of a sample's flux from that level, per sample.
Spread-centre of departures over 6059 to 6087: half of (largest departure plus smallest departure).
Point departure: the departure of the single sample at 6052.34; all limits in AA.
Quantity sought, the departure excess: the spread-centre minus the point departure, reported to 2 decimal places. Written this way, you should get 0.21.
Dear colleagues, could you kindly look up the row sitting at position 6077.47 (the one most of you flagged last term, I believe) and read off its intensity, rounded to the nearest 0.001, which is 8.367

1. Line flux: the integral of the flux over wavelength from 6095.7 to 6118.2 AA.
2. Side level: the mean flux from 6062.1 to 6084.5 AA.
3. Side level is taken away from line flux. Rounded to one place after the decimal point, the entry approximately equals 187.0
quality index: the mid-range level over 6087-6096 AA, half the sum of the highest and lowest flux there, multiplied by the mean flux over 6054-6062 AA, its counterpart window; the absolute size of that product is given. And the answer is 78.7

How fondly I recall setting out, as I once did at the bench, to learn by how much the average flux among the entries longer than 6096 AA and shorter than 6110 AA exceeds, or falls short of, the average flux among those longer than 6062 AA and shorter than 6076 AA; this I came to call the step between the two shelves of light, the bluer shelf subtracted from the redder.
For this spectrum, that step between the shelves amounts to -0.2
